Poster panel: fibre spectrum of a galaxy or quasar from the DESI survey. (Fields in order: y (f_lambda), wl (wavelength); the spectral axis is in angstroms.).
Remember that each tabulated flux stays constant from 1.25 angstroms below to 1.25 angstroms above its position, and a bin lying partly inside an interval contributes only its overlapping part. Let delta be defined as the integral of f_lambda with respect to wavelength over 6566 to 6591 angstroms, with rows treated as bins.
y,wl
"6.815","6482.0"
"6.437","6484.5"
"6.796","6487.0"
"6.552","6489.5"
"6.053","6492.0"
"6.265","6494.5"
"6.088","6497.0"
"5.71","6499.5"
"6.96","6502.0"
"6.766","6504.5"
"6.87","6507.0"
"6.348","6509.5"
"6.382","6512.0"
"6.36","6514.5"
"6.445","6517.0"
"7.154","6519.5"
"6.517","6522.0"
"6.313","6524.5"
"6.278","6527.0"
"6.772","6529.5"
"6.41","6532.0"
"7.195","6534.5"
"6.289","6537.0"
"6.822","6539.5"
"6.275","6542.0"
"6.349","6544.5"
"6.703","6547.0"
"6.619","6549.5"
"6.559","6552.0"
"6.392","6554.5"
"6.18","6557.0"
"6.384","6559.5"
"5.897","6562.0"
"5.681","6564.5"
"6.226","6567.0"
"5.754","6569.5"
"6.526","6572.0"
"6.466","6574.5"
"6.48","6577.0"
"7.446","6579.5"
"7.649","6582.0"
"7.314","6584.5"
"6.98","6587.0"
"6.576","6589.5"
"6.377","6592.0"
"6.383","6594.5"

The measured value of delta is 169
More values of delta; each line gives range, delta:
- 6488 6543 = 357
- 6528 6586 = 379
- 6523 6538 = 98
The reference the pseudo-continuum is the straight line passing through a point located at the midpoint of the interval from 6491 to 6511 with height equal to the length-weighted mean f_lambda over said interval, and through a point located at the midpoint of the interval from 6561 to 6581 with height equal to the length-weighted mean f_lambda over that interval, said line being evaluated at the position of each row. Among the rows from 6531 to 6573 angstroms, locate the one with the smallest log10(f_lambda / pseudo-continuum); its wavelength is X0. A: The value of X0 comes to 6564.5 angstroms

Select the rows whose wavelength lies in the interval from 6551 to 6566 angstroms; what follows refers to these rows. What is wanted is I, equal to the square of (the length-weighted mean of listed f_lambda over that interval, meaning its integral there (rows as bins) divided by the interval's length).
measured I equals 38.2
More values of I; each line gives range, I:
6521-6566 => 41.2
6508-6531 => 42.4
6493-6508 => 41.3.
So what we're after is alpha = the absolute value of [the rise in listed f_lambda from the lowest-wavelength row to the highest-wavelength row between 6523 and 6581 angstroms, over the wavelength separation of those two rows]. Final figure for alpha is 0.021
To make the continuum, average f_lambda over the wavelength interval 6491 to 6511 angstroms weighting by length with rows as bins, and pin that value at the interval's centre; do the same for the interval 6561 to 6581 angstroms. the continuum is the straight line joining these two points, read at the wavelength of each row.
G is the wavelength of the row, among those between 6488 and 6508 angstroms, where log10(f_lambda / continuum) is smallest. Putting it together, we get 6499.5 angstroms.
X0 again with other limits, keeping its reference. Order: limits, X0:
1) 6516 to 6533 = 6527.0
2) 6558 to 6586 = 6564.5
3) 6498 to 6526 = 6499.5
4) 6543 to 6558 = 6557.0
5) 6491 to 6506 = 6499.5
